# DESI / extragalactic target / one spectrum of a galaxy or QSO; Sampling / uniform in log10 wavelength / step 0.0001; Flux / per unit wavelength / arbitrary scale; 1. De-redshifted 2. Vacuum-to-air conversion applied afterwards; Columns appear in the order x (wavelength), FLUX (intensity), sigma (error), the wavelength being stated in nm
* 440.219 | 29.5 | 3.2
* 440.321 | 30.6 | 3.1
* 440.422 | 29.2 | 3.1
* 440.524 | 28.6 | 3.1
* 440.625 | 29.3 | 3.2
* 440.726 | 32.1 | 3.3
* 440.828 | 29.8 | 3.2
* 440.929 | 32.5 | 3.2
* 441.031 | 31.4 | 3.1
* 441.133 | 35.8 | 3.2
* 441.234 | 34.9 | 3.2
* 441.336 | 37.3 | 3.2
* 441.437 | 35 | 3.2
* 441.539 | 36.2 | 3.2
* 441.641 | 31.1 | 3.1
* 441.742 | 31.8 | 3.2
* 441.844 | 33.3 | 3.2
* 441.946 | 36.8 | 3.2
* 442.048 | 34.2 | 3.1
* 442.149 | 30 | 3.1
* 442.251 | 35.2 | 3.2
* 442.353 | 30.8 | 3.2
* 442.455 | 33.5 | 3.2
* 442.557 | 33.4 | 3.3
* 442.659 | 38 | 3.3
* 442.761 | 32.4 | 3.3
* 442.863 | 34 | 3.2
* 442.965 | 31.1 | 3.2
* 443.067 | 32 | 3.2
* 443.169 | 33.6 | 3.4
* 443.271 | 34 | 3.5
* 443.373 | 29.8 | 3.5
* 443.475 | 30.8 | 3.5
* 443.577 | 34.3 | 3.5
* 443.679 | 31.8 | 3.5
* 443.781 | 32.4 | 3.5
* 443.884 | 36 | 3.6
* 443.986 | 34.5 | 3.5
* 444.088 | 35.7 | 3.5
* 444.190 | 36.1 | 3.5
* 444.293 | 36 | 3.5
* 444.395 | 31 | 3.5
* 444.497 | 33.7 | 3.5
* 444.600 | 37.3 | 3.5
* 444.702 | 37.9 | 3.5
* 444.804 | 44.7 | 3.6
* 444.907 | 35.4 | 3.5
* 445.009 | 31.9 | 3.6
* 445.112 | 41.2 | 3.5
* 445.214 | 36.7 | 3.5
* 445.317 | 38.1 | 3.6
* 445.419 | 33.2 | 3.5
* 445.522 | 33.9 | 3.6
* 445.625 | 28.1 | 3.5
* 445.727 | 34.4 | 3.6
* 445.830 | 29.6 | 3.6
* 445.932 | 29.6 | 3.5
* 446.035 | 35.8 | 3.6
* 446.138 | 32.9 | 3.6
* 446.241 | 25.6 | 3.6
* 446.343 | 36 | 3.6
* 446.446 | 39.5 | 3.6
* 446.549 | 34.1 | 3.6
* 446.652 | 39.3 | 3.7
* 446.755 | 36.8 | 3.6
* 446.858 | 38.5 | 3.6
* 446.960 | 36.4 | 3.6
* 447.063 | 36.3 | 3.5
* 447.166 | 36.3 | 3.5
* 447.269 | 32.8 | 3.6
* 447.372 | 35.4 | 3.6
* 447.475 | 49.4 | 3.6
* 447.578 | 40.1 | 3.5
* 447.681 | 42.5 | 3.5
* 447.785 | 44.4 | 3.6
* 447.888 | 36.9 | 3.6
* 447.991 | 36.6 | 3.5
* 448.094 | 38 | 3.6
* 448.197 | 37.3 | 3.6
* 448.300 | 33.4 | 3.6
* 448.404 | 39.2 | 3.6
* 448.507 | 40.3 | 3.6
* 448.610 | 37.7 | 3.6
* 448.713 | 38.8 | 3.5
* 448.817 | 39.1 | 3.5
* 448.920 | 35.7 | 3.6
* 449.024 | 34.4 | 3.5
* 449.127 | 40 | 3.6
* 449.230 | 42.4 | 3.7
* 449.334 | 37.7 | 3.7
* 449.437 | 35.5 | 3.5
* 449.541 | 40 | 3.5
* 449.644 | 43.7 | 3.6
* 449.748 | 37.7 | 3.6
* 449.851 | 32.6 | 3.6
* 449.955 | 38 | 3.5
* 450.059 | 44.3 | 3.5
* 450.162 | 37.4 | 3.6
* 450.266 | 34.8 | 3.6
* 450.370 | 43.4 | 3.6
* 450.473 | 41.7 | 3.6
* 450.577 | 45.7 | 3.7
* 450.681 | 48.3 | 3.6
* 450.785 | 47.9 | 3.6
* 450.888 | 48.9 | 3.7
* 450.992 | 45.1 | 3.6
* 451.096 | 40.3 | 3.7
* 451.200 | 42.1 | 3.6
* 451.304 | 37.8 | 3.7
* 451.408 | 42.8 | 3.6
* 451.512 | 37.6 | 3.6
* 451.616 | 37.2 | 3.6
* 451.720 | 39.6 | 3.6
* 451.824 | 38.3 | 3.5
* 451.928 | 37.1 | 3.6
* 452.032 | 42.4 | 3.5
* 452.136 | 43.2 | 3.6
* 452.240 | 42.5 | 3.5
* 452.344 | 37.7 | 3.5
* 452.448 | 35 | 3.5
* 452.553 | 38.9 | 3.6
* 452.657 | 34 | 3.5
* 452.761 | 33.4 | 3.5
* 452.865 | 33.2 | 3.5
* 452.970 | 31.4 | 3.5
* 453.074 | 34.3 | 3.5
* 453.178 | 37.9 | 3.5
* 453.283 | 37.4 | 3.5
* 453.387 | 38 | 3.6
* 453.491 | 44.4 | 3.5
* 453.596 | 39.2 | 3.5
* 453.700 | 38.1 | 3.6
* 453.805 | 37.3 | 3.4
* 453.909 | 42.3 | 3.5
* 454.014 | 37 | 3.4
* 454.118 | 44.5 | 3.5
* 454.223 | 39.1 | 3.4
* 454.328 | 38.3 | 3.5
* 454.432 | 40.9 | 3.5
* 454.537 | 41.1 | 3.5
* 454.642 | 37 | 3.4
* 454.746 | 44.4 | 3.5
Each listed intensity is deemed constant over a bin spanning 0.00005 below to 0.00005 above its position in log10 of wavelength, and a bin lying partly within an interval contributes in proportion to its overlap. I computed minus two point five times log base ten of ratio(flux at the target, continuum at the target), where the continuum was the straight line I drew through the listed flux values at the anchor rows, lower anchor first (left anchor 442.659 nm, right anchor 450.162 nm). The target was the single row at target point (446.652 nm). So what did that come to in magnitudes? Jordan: -0.046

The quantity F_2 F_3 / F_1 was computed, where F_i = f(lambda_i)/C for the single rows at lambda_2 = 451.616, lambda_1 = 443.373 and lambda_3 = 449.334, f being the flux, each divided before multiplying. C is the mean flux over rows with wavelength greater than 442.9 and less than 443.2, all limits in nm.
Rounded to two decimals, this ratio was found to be 1.46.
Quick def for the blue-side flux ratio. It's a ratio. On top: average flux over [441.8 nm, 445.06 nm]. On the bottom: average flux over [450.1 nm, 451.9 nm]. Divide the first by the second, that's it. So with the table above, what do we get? 0.82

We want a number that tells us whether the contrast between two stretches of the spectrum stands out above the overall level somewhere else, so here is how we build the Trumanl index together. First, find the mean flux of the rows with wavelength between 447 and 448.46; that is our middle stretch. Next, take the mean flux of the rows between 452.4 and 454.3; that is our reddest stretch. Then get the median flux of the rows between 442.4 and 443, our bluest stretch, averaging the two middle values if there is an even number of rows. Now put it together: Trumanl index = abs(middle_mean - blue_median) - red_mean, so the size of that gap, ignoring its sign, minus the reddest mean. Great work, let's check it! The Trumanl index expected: -32.5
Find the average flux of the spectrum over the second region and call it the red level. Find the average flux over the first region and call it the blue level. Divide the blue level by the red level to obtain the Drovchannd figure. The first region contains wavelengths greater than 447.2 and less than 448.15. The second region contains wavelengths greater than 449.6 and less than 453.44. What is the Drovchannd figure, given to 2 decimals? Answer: 1.00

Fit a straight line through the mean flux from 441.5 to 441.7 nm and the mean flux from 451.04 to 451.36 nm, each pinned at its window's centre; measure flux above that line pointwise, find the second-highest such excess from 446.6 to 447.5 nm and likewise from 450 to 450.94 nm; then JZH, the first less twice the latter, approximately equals -15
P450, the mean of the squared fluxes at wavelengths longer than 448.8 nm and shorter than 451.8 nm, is 1650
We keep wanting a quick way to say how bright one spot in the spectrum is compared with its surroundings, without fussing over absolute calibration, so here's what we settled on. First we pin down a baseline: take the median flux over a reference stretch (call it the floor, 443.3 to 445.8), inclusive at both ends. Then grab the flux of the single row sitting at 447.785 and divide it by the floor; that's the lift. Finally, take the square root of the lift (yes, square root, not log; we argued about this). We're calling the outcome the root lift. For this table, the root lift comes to 1.14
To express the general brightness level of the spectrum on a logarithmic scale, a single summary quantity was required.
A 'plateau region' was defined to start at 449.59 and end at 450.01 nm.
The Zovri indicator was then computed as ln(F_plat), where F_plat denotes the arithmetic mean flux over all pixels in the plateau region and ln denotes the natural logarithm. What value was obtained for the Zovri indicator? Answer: 3.64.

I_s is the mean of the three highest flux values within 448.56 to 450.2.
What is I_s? 43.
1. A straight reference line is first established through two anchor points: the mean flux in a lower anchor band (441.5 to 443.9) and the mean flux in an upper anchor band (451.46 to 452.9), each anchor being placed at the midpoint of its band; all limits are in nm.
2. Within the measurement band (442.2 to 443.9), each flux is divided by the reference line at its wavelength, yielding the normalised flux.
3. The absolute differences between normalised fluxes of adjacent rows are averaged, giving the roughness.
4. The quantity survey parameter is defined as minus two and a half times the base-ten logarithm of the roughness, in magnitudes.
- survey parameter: 2.81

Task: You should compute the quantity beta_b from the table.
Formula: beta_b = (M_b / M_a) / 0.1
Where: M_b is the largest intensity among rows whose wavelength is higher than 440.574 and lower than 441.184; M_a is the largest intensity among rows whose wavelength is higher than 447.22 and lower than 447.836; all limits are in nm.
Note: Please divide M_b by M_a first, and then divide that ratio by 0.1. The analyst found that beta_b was 7.2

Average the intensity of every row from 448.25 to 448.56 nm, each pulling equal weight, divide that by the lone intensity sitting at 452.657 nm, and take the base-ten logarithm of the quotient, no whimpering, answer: 0.044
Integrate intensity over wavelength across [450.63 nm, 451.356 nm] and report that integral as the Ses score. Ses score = 32.2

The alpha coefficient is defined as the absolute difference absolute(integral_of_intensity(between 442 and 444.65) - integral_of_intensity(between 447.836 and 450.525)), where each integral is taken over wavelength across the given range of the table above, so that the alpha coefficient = 14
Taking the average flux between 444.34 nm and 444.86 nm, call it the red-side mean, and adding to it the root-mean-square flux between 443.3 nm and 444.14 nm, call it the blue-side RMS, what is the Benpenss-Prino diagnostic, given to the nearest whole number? 70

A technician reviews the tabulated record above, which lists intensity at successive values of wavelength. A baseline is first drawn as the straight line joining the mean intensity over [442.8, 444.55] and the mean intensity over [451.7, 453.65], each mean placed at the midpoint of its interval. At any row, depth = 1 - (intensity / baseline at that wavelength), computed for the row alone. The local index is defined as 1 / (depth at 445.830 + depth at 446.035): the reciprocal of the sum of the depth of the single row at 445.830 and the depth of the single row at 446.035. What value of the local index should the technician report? 10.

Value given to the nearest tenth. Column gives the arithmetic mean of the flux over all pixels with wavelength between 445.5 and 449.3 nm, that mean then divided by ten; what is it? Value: 3.7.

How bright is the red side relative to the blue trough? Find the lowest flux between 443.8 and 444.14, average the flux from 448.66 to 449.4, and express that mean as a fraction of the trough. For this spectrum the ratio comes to 1.11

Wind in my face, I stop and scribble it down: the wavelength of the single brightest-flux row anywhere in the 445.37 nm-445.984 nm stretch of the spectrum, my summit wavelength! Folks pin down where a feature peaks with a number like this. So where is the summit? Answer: 445.727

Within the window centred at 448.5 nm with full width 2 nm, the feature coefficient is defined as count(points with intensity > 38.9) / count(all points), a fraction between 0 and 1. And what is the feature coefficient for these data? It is 0.42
